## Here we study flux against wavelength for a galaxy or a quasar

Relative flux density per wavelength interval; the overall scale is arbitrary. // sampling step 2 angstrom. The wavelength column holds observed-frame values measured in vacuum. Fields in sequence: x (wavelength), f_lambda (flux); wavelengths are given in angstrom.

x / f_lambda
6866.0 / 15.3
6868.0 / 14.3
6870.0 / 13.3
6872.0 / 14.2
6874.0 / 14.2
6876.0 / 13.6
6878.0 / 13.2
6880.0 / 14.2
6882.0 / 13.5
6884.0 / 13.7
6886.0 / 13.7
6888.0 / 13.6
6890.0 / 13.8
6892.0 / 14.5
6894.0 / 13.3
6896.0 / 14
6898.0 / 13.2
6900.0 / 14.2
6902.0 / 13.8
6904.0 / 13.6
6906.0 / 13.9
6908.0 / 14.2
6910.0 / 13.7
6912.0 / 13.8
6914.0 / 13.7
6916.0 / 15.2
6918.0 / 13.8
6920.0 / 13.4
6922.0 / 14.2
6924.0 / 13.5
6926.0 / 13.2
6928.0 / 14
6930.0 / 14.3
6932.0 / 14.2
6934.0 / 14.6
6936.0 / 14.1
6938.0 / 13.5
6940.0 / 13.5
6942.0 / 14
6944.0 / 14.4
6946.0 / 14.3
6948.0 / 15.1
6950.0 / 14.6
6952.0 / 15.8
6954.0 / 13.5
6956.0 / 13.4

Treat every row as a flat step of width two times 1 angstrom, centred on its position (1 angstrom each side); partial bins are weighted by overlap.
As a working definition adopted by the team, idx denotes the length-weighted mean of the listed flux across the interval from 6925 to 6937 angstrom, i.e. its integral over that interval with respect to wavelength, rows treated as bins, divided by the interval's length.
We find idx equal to 14.1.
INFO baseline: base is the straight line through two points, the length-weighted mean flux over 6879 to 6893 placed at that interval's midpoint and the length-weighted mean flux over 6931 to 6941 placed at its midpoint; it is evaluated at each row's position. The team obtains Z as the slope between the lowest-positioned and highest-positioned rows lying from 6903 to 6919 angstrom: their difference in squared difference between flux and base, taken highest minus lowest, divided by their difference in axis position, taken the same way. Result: -0.005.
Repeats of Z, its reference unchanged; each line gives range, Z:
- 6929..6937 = -0.016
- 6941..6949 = 0.198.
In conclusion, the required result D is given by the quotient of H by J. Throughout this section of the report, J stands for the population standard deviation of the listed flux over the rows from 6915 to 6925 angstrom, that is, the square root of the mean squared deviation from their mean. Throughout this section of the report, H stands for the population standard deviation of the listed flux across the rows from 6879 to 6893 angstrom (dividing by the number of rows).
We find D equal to 0.5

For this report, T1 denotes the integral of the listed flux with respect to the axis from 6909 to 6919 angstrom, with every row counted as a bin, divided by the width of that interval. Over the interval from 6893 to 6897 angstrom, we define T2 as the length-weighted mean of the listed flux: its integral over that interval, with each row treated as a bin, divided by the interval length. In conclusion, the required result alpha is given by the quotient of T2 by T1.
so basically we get 0.97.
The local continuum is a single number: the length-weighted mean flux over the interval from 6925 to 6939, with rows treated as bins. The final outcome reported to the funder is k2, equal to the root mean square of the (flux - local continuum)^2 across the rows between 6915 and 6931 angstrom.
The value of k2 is 0.59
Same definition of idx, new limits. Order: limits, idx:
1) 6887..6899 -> 13.7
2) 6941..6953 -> 14.7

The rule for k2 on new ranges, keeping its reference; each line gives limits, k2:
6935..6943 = 0.17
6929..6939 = 0.20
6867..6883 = 0.29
